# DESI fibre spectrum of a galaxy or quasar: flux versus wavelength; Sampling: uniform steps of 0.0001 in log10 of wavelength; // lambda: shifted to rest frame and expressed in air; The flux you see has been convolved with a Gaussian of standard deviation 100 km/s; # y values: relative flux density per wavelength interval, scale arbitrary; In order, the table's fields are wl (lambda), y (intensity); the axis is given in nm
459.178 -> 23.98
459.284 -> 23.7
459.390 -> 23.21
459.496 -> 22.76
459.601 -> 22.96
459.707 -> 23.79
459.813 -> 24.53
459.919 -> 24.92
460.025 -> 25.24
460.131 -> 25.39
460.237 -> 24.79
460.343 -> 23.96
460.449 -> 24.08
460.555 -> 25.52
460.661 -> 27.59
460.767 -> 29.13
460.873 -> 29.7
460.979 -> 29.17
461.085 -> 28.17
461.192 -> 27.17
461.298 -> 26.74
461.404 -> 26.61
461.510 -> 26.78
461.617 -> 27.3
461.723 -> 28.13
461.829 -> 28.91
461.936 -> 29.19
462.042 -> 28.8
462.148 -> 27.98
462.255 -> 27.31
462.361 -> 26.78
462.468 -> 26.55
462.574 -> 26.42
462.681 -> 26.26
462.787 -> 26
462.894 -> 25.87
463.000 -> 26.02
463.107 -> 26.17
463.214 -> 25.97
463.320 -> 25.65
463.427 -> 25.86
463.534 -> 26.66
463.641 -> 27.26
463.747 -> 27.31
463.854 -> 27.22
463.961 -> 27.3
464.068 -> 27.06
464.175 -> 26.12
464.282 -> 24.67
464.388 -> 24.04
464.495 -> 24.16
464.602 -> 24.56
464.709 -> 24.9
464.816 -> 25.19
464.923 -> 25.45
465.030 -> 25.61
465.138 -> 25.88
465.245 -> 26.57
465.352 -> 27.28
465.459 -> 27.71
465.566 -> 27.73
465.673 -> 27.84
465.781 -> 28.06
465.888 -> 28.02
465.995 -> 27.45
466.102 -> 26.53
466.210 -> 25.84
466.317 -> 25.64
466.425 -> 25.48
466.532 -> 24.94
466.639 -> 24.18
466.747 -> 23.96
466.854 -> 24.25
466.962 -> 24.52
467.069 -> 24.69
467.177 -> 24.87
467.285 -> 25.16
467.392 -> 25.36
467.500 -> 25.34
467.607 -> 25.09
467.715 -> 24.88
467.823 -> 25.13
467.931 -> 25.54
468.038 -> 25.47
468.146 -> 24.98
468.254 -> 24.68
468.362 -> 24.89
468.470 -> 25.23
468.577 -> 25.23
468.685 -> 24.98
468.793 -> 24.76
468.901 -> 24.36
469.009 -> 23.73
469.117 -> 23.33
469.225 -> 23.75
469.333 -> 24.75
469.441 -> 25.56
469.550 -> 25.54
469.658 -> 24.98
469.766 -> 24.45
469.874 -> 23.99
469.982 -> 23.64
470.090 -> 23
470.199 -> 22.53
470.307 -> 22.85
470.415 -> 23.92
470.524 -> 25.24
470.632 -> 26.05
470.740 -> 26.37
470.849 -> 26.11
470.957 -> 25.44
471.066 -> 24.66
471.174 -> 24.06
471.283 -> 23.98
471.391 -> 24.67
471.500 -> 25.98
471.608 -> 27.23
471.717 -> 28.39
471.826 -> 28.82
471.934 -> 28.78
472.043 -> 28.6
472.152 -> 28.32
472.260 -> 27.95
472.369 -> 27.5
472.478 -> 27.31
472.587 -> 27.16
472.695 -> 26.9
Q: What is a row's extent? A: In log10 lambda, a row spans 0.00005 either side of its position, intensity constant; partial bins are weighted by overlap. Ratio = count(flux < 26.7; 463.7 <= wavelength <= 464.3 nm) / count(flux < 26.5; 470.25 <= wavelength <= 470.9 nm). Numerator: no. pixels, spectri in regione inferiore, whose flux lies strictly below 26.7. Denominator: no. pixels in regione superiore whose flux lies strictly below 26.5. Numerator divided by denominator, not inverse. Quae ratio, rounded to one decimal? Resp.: 0.3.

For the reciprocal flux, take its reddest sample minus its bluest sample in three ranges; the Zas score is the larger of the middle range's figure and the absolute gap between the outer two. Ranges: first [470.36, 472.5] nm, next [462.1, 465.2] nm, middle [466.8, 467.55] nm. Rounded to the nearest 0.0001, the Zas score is 0.0081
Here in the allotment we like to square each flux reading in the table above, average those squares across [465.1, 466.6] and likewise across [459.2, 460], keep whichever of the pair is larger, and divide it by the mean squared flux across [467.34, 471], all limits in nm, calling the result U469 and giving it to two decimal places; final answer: 1.17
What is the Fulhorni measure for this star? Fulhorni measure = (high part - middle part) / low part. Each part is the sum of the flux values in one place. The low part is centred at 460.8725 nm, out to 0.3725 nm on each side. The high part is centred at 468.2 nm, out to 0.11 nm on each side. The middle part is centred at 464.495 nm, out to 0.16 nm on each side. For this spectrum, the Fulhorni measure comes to -0.1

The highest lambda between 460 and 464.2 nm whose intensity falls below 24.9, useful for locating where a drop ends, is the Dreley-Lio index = 460.449 nm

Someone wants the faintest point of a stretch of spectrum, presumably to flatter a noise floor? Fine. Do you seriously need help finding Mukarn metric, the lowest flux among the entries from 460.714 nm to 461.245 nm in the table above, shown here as 27.17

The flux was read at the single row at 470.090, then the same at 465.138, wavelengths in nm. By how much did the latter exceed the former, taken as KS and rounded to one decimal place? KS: 2.9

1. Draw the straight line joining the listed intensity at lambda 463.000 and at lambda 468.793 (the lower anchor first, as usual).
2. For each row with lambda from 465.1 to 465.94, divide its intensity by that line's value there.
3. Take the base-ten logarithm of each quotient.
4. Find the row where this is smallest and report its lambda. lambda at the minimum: 465.138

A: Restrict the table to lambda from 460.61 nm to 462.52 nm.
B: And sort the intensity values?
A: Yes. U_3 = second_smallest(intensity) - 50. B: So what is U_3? -23.4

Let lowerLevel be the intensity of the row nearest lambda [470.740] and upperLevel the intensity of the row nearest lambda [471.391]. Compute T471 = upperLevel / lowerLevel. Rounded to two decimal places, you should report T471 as 0.94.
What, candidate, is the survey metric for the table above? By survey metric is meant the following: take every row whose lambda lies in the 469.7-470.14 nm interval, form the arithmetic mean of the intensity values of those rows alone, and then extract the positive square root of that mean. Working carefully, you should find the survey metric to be 4.88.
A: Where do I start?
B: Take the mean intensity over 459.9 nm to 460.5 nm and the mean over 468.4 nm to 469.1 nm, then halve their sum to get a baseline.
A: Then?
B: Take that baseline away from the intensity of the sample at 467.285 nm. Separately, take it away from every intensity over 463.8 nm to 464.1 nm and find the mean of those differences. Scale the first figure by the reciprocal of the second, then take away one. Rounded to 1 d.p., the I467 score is -0.8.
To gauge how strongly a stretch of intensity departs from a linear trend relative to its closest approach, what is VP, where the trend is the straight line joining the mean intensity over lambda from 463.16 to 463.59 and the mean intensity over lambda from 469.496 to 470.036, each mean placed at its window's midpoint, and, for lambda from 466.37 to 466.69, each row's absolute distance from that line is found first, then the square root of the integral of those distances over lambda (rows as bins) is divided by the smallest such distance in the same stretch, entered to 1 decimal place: 2.5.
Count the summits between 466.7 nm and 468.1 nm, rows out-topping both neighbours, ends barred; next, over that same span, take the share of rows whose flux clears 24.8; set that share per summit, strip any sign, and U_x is 0.35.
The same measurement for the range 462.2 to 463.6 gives 1.00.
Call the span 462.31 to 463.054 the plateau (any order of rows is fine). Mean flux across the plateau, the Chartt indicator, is 26.3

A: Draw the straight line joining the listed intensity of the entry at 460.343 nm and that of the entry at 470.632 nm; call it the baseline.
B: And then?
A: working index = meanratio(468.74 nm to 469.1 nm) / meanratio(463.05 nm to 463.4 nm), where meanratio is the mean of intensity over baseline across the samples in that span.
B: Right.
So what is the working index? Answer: 0.89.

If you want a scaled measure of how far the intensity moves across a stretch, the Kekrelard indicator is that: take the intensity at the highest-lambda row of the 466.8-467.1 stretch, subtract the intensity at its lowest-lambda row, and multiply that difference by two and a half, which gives 1.1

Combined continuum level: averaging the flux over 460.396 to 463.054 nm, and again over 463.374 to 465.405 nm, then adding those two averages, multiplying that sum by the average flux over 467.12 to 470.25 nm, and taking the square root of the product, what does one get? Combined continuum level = 36.2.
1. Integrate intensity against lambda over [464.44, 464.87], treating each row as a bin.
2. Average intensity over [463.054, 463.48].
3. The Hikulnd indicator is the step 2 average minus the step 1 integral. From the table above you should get 15.3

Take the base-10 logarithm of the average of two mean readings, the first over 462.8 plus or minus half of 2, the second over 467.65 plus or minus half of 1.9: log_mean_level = 1.414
